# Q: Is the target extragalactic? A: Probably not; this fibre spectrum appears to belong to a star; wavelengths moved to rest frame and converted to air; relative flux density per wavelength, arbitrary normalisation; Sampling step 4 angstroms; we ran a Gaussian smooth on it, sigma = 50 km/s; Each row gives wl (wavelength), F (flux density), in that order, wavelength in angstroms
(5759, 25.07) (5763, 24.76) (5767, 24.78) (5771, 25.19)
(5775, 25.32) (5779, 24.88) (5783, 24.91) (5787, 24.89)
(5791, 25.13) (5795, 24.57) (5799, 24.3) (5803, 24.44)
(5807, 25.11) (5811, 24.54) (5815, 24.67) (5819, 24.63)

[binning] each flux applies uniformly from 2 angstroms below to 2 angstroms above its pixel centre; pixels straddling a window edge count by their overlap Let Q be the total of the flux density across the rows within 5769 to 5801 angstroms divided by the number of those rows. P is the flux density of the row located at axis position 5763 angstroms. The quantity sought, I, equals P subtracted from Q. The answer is 0.14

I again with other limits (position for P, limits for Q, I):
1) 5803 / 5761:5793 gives 0.54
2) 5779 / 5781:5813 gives -0.14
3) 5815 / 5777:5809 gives 0.11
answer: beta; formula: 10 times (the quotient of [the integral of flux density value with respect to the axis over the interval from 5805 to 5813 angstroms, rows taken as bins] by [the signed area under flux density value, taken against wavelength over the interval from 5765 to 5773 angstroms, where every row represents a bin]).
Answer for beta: 10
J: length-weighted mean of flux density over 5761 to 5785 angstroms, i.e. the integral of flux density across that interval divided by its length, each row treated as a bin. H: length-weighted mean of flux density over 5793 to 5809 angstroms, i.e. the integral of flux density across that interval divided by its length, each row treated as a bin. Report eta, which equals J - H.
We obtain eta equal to 0.4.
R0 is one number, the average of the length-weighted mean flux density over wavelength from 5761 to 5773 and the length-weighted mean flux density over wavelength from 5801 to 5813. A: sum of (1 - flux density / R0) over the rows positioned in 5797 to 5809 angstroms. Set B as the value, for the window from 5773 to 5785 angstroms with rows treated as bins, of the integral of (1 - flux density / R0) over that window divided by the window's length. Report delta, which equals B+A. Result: 0.013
